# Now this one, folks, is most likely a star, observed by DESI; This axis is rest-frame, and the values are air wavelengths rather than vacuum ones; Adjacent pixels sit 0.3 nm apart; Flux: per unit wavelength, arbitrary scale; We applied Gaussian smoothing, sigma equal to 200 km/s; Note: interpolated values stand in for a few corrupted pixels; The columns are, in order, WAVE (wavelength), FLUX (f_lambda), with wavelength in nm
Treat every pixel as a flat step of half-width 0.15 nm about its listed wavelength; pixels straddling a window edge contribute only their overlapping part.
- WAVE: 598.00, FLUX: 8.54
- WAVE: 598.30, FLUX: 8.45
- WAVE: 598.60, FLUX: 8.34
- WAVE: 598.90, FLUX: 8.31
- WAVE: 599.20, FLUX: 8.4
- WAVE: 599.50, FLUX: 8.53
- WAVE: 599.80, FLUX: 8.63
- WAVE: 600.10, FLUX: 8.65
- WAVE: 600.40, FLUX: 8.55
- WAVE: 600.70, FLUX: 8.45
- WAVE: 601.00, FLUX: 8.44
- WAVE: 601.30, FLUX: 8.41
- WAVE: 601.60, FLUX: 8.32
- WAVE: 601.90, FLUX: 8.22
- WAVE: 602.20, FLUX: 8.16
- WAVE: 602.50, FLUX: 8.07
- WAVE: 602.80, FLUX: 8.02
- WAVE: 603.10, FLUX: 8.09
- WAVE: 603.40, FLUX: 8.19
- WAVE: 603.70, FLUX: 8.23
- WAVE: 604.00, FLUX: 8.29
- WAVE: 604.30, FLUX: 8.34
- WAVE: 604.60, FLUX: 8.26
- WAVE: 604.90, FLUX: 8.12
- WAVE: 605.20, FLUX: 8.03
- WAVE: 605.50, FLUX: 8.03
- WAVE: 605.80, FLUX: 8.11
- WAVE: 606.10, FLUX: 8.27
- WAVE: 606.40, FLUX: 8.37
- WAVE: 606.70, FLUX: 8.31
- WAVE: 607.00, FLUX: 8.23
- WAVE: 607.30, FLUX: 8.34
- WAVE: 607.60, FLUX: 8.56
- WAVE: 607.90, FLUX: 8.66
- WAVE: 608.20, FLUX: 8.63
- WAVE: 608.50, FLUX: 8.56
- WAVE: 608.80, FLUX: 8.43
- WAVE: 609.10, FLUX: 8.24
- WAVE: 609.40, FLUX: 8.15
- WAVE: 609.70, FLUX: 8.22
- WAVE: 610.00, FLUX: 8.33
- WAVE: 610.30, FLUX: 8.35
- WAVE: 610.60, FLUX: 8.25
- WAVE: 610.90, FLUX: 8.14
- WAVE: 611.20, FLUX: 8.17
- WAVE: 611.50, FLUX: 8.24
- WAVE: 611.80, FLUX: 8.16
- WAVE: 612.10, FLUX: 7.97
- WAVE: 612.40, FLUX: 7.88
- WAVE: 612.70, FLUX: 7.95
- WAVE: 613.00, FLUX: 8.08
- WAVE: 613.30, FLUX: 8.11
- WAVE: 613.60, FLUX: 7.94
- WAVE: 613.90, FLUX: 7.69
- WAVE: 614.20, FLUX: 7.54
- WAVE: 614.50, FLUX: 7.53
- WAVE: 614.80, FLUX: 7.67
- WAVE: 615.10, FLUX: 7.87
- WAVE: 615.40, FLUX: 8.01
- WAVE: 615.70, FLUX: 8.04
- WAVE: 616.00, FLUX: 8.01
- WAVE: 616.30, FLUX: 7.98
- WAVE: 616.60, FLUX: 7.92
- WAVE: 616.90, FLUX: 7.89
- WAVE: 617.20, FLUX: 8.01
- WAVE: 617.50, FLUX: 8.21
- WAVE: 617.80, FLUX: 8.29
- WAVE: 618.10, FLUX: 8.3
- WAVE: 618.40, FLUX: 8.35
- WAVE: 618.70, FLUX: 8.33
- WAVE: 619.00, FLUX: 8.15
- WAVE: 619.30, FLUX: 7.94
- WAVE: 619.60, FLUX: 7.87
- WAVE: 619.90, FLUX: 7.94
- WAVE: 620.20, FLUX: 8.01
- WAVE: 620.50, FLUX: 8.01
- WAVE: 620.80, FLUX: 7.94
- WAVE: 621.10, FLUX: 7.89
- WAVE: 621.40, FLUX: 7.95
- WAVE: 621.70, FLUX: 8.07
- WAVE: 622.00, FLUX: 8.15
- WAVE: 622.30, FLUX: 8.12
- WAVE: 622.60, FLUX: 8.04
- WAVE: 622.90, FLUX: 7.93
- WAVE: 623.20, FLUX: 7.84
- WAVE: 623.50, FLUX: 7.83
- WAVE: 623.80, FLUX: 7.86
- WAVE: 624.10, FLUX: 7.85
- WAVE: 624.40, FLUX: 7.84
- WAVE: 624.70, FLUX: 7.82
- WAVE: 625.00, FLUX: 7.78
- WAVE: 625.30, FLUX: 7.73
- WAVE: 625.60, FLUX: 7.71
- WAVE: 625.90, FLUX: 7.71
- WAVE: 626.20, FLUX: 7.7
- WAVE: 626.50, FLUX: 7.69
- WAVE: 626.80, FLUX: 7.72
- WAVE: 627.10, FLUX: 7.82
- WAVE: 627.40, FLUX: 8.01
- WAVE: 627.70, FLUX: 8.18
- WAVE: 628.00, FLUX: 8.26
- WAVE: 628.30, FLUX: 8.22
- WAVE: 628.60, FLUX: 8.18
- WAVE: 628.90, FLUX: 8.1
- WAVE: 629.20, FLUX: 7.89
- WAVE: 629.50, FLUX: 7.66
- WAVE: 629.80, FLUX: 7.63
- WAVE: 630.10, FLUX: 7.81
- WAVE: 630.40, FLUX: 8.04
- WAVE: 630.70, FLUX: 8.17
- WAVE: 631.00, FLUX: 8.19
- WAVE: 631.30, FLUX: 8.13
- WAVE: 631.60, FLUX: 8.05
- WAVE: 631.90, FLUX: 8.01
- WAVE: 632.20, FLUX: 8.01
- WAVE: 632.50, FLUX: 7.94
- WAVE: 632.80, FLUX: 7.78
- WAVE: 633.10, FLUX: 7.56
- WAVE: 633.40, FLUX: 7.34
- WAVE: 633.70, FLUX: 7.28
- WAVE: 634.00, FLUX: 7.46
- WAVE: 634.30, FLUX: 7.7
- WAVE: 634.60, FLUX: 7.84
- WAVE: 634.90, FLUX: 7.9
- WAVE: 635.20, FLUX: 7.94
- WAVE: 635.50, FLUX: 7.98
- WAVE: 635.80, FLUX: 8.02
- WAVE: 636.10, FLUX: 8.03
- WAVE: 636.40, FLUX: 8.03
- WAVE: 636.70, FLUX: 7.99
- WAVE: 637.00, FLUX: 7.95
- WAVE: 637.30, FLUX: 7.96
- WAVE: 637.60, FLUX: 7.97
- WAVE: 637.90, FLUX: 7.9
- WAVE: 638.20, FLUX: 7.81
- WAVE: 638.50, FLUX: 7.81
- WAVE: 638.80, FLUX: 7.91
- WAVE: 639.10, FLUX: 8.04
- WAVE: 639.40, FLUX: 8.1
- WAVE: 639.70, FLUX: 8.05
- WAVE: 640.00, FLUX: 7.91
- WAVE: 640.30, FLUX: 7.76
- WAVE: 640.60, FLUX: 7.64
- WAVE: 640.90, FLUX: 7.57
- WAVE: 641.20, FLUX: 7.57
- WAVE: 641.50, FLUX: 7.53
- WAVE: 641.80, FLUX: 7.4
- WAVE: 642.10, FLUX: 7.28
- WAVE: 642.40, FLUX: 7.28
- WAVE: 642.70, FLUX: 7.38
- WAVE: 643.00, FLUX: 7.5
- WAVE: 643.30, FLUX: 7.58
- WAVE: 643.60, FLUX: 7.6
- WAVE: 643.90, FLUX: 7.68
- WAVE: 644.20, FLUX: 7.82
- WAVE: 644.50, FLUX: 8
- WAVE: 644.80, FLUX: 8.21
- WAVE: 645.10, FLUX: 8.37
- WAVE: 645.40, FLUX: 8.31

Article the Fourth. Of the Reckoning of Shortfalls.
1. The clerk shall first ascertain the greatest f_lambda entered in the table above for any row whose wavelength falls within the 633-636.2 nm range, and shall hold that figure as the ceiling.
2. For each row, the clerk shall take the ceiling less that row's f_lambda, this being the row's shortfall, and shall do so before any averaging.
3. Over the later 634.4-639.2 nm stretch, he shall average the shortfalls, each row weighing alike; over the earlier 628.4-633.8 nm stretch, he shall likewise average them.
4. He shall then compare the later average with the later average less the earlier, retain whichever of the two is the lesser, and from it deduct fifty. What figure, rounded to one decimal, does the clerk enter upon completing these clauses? -50.1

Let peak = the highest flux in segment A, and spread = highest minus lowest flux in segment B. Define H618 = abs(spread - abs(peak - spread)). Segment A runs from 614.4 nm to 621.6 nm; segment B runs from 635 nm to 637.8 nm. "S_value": 8.2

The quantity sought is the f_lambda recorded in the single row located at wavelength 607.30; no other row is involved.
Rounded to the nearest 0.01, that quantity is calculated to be 8.34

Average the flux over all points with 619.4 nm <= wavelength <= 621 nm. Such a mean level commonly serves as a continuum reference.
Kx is 8.0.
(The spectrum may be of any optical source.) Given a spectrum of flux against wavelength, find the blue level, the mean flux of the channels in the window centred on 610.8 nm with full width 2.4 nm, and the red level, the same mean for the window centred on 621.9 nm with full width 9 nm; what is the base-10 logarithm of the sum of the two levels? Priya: 1.21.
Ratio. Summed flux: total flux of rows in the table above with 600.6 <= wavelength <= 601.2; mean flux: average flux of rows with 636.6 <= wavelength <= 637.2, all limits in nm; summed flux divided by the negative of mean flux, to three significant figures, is -2.12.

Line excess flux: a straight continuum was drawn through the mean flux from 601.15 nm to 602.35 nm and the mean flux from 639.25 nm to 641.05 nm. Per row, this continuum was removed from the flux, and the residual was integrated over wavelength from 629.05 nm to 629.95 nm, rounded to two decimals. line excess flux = -0.21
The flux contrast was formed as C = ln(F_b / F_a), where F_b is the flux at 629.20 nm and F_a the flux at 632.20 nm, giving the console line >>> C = -0.015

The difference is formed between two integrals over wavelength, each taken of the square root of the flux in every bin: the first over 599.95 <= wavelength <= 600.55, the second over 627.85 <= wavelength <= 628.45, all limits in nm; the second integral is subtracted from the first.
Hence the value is 0.037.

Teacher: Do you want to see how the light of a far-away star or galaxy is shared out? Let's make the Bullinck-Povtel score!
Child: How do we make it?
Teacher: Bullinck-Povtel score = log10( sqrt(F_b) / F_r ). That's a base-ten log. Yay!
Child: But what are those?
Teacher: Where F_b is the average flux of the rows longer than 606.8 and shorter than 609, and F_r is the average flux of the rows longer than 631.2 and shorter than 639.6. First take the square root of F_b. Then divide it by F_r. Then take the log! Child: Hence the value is -0.432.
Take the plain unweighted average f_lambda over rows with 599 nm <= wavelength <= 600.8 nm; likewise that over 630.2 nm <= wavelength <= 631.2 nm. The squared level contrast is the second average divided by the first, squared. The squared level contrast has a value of 0.91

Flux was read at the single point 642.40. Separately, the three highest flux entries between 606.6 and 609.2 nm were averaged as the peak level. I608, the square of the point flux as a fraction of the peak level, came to 0.71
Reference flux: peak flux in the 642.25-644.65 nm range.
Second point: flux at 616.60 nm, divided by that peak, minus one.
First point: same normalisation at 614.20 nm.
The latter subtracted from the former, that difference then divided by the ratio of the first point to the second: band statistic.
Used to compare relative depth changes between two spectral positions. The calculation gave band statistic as 0.0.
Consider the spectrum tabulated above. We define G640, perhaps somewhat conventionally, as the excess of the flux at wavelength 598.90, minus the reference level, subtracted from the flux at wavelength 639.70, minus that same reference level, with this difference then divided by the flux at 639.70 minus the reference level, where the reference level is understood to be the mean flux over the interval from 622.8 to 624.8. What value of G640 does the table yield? -1.3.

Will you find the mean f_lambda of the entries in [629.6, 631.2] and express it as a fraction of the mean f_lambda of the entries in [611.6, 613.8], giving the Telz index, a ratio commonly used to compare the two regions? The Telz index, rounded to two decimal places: 0.99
